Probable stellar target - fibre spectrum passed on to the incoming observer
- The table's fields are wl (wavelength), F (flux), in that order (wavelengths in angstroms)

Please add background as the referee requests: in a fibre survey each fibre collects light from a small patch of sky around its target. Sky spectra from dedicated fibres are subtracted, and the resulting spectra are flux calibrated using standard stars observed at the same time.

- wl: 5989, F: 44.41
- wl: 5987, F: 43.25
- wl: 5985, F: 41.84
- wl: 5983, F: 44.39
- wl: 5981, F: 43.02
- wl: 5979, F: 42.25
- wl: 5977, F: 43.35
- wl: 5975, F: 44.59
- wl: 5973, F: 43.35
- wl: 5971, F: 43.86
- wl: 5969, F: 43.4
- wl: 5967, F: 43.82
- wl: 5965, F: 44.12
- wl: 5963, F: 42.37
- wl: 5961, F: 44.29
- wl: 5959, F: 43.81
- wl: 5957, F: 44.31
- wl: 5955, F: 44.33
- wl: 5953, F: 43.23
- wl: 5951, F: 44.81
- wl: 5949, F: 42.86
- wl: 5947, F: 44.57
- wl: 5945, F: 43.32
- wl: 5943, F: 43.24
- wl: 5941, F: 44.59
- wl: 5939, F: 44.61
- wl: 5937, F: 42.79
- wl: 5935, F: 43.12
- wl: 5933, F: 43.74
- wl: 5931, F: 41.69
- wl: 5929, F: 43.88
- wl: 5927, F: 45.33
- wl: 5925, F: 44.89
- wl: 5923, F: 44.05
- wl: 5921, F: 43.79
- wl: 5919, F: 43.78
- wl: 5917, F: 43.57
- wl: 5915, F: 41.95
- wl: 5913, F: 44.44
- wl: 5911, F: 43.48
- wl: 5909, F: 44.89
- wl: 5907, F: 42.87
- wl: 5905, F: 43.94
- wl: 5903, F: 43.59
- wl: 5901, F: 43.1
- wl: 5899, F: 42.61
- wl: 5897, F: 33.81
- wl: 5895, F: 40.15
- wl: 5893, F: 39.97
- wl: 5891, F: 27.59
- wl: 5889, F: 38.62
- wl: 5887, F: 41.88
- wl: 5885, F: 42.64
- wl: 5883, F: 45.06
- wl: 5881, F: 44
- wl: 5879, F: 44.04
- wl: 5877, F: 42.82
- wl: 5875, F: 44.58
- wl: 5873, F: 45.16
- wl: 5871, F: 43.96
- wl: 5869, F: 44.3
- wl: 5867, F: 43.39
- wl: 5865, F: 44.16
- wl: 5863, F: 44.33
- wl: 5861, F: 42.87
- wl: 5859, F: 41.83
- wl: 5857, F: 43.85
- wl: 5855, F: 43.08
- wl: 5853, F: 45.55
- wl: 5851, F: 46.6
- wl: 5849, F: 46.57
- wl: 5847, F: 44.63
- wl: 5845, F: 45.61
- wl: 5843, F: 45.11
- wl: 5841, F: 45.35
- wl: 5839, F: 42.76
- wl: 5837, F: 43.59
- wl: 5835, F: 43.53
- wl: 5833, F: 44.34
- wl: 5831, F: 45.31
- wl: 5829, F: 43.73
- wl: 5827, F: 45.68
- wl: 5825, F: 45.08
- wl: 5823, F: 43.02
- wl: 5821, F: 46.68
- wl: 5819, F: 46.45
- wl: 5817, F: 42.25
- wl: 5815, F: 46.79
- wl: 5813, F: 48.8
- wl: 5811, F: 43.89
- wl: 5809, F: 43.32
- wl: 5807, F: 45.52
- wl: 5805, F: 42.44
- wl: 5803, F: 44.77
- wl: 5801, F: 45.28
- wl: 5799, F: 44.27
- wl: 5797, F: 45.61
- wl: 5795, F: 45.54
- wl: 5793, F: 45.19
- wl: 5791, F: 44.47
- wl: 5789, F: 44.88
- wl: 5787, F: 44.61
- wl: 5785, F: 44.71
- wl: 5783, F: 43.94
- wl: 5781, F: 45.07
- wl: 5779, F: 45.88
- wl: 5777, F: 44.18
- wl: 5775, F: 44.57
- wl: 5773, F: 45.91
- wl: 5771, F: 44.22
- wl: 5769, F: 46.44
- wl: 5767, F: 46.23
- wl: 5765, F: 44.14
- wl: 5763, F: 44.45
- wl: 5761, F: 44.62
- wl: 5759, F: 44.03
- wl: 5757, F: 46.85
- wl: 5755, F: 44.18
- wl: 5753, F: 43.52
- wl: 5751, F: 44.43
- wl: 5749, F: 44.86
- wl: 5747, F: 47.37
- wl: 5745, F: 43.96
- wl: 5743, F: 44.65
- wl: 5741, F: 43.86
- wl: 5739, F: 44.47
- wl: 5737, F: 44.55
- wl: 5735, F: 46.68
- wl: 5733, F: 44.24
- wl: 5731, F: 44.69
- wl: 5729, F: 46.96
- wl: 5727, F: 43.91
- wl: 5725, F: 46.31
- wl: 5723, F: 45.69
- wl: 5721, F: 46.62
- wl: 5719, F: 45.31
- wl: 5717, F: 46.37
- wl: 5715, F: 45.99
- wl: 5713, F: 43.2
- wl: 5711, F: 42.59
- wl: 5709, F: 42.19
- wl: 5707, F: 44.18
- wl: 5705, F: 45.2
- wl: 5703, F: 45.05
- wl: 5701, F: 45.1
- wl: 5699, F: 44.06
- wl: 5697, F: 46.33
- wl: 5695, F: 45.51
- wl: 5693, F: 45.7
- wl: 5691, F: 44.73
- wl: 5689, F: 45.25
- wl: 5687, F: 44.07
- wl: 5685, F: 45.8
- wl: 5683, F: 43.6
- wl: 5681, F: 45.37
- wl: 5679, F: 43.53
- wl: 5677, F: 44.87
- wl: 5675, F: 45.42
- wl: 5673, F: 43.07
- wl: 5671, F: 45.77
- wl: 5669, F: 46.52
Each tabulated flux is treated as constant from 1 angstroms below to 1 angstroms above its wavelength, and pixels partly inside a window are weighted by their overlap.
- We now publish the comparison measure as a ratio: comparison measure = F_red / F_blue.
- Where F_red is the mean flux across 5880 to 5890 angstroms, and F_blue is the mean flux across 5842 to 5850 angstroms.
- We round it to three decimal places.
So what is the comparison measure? 0.933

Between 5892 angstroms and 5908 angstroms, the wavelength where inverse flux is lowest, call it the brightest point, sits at 5905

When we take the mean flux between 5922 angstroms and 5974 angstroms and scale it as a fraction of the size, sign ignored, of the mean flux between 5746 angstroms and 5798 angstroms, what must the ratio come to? 0.97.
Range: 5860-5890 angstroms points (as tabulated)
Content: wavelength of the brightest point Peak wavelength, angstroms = 5873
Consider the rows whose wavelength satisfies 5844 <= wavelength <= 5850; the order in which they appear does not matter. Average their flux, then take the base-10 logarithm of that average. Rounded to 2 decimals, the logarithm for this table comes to 1.66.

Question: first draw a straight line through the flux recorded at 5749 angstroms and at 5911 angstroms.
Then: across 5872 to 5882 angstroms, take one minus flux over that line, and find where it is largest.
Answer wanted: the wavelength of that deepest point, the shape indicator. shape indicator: 5877 angstroms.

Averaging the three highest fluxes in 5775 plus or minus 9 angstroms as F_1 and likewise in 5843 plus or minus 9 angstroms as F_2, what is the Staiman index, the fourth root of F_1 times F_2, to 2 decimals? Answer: 6.80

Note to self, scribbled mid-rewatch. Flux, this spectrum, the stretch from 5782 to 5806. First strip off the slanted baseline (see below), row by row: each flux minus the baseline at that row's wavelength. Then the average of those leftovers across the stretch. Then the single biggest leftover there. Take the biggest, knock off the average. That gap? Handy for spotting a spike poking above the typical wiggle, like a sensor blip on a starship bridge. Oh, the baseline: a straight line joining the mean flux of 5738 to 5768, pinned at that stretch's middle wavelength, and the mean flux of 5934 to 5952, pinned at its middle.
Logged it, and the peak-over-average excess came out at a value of 1.0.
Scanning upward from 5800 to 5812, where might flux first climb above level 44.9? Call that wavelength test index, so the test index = 5801 angstroms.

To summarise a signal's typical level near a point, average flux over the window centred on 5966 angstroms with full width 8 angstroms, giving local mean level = 43.4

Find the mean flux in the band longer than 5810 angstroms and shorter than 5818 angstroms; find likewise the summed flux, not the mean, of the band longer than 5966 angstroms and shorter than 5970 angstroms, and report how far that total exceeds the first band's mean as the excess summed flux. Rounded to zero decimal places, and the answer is 42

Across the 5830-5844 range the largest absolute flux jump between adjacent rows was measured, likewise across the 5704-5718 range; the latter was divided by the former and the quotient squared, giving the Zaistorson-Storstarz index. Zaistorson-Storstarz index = 1.2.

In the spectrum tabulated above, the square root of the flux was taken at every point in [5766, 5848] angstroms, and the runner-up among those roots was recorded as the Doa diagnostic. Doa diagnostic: 6.84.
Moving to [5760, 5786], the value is 6.80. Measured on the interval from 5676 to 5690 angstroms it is 6.74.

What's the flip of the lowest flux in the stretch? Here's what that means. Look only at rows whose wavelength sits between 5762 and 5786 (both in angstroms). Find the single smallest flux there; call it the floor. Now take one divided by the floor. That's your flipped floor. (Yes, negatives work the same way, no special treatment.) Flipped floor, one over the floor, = 0.0228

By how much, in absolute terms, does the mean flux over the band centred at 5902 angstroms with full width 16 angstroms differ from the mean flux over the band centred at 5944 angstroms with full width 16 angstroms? 2.0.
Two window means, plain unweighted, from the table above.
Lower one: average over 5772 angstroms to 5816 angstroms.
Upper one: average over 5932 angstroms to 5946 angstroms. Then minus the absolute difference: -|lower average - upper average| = -1.4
